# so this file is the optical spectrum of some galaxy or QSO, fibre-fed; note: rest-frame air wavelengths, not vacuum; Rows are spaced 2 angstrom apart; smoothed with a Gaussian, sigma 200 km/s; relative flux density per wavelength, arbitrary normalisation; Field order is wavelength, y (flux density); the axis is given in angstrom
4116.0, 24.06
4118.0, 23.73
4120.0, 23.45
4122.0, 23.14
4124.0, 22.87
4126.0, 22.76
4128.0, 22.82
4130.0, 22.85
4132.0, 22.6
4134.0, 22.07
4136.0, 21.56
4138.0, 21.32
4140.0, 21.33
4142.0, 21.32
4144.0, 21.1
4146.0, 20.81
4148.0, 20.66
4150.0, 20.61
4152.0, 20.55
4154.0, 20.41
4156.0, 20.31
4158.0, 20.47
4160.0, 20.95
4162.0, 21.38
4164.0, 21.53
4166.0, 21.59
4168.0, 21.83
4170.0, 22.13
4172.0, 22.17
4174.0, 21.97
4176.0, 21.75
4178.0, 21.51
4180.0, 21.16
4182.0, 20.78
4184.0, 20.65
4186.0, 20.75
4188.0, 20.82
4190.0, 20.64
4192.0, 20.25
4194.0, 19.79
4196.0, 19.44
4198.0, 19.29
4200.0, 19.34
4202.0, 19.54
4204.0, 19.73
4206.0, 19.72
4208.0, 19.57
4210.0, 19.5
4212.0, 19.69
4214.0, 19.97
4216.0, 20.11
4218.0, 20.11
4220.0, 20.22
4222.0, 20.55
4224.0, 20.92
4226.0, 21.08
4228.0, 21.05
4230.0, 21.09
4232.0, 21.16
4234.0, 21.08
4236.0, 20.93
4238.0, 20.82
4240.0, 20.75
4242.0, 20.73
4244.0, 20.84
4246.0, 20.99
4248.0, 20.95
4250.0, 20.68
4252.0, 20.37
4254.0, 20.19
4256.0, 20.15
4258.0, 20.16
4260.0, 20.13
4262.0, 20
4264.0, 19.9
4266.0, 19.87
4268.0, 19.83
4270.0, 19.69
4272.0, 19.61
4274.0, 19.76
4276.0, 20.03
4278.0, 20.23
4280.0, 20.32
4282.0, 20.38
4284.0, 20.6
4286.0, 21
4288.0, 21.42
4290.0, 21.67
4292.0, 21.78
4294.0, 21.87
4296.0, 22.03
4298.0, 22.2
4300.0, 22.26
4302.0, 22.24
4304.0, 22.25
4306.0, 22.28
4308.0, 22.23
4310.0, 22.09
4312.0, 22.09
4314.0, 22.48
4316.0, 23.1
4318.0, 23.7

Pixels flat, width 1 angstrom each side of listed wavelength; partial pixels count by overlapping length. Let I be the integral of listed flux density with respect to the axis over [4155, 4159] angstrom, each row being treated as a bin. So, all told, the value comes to 81.6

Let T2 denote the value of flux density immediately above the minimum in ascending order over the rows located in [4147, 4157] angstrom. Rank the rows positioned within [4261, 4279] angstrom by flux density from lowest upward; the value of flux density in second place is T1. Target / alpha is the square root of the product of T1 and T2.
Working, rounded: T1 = 19.69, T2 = 20.41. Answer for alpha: 20.0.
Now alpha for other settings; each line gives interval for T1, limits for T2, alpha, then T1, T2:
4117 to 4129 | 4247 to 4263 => 21.4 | 22.82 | 20.13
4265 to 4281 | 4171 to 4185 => 20.2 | 19.69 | 20.78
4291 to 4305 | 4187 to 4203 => 20.6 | 21.87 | 19.34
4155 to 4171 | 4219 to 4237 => 20.5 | 20.47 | 20.55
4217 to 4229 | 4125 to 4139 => 20.9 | 20.22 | 21.56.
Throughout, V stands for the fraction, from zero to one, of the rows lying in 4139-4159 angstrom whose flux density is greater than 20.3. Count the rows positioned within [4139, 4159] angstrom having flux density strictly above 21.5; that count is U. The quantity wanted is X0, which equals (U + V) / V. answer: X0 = 1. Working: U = 0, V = 1.0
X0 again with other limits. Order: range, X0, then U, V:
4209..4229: 1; 0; 0.4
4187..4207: 1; 0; 0.2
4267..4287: 1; 0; 0.4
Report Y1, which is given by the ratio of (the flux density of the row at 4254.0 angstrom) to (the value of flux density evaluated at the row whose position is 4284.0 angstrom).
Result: 0.98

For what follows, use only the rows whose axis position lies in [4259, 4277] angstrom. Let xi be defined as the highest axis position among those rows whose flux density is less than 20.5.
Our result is 4276.0 angstrom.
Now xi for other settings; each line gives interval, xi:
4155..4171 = 4158.0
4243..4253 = 4252.0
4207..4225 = 4220.0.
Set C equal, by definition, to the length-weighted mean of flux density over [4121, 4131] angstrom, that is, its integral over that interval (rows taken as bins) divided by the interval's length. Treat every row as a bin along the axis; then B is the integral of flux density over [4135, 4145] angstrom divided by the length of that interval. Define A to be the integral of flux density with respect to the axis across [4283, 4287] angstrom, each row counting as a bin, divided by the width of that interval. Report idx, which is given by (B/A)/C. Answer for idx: 0.045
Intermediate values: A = 20.80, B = 21.3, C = 22.9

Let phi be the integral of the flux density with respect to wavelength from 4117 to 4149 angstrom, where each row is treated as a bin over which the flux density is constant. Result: 709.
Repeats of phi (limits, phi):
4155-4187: 682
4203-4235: 651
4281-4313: 697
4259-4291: 649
